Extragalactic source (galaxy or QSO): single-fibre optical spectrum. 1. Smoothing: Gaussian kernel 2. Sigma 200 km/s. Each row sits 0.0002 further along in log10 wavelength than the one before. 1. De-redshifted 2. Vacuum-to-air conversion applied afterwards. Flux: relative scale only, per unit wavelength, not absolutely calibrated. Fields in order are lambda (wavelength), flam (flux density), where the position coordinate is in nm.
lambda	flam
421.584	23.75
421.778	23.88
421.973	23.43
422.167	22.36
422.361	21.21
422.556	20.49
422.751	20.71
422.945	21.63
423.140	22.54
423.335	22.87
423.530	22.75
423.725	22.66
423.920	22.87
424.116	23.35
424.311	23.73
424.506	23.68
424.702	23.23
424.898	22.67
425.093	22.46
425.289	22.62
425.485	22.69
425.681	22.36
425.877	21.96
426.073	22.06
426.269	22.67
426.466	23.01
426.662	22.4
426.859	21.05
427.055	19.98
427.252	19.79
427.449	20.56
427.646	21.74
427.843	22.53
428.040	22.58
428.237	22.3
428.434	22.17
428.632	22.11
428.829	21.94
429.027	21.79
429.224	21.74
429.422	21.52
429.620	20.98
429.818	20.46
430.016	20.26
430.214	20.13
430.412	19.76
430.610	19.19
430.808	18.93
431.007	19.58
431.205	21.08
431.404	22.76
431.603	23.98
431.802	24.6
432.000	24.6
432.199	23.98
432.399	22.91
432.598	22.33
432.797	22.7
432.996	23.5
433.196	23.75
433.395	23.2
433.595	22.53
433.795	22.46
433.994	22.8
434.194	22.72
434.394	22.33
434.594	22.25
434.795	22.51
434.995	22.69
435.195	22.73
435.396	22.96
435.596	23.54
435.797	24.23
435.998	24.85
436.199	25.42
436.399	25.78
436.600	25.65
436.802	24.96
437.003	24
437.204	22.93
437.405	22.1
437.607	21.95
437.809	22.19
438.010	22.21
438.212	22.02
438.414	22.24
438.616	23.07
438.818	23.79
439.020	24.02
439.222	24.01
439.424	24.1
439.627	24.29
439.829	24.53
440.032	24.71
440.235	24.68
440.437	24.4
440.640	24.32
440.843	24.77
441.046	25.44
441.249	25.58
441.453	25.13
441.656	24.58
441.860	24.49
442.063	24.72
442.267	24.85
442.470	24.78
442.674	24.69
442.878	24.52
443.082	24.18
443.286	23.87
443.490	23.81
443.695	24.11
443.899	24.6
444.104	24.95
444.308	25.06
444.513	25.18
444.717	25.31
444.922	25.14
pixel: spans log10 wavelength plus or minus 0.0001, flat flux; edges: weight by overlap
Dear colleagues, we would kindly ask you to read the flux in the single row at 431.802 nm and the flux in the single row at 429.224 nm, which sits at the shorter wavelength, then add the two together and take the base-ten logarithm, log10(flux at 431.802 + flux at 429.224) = 1.666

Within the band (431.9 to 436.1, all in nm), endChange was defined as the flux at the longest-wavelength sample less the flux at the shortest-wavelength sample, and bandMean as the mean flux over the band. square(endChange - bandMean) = 523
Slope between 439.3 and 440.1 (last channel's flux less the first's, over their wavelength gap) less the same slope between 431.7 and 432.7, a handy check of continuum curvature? 3.9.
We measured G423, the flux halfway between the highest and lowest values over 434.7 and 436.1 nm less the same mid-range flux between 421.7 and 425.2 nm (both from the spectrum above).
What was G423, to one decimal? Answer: 1.5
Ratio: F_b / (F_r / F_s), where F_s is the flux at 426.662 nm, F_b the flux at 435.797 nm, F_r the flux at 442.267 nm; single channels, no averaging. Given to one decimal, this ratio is 21.8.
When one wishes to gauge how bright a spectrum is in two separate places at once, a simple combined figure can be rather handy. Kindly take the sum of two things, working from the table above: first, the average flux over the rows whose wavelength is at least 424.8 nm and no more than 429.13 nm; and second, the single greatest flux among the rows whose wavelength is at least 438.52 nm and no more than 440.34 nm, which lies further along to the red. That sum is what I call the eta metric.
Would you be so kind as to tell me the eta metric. 46.7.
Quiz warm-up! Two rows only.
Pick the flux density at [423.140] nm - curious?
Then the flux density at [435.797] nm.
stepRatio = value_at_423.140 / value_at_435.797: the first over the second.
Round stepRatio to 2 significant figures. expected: 0.93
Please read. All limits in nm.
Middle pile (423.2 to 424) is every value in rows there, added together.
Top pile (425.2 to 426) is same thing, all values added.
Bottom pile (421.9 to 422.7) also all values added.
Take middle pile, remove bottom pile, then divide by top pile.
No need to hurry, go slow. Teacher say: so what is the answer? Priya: 0.041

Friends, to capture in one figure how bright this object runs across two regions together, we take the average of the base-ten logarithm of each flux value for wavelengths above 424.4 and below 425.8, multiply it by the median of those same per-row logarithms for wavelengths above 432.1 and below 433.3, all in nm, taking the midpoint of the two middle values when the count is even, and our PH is 1.85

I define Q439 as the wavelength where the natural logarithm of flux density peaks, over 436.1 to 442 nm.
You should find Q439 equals 436.399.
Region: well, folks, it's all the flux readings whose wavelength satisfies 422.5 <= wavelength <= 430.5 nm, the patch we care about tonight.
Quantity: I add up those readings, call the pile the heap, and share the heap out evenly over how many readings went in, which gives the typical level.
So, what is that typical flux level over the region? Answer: 21.9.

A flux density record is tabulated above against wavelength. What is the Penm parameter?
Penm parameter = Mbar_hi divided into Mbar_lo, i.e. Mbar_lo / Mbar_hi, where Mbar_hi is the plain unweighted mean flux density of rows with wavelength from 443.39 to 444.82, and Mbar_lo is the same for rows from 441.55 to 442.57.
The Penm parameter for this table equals 1.00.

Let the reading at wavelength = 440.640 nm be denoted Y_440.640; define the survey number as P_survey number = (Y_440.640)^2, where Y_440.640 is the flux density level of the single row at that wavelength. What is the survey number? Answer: 591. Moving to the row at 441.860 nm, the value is 600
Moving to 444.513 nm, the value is 634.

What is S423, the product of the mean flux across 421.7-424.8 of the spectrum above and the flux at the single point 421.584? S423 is 536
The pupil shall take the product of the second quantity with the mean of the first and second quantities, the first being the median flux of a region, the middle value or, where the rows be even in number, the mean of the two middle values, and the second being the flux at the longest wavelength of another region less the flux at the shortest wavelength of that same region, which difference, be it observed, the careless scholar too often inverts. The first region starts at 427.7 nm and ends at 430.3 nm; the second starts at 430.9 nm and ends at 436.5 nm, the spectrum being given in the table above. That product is 87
